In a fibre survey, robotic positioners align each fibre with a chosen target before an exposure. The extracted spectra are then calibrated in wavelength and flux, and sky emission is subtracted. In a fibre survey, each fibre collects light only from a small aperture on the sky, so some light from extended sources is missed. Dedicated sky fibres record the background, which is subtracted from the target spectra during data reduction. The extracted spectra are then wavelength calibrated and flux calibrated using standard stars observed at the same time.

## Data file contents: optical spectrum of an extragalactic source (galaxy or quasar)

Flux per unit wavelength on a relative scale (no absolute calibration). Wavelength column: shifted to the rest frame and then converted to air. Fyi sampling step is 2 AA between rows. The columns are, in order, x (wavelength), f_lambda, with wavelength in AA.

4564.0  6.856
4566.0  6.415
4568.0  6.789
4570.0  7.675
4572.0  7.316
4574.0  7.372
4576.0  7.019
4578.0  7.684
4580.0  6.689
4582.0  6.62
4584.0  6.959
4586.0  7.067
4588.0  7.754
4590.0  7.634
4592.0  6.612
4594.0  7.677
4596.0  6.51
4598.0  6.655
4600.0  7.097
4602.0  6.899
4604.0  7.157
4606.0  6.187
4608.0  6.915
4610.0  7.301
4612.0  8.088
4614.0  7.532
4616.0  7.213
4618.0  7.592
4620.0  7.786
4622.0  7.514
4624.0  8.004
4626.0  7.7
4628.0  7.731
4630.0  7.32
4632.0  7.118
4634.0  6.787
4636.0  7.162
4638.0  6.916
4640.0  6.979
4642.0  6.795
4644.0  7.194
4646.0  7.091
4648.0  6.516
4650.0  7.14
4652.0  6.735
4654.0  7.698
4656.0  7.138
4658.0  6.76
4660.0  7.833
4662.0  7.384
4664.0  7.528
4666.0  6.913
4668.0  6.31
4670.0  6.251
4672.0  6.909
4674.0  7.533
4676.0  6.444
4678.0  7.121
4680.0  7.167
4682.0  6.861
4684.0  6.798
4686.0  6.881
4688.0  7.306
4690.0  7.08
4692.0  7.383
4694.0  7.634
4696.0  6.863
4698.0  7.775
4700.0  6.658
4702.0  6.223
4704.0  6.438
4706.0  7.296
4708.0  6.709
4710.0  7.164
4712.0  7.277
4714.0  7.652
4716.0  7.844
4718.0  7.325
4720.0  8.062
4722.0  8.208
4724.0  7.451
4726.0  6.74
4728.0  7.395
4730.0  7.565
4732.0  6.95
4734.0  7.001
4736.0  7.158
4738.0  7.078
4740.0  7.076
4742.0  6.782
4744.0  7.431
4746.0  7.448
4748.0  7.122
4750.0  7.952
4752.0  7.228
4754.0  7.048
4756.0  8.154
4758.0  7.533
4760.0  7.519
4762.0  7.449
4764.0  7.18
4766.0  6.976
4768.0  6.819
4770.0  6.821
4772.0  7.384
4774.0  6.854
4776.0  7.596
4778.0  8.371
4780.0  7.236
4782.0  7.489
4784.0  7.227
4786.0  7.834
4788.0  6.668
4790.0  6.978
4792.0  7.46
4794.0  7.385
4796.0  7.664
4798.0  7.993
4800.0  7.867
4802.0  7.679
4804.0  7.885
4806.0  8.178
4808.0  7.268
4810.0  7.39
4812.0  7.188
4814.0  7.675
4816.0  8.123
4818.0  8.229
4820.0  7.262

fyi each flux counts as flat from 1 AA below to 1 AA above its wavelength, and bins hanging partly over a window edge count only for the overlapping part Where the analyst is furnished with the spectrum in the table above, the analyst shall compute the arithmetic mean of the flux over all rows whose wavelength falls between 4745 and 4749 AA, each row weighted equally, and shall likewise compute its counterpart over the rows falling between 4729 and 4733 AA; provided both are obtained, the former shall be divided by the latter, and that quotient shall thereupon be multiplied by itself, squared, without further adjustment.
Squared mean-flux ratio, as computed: 1.01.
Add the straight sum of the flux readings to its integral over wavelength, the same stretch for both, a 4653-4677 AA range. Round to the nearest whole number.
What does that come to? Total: 254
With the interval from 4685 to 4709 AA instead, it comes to 253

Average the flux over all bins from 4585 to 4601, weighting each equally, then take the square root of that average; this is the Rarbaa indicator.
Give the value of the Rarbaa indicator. 2.67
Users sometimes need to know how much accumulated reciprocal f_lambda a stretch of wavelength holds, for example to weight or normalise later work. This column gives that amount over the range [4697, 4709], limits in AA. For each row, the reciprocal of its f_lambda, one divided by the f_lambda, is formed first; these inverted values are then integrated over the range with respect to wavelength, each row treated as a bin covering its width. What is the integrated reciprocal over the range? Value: 1.76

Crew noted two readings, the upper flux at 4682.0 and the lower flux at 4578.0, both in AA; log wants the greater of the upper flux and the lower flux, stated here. 7.68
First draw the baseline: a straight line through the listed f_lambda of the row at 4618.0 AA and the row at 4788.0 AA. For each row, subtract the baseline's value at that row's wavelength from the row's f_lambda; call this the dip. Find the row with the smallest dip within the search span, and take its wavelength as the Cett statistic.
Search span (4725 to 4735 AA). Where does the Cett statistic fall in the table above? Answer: 4726.0 AA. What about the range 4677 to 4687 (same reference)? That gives 4684.0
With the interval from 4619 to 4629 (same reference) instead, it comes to 4622.0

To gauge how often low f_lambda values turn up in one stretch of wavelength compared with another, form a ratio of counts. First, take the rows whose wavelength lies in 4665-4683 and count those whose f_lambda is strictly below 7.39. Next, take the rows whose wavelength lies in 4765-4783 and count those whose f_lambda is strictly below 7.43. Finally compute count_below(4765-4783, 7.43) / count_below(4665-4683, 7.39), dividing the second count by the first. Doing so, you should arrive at 0.75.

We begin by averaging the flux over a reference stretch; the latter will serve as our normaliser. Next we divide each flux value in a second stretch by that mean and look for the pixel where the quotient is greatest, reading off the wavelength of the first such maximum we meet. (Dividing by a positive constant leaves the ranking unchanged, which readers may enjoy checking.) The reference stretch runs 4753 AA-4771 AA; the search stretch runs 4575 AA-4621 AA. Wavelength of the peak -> 4612.0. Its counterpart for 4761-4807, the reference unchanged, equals 4778.0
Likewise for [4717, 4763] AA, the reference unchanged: 4722.0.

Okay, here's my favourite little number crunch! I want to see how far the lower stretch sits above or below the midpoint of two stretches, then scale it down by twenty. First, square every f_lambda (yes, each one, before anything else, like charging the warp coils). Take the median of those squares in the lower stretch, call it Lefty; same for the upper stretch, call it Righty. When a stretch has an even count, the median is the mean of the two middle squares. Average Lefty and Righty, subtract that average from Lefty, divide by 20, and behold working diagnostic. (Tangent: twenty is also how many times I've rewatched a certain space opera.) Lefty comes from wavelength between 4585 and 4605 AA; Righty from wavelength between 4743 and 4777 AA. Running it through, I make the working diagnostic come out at -0.109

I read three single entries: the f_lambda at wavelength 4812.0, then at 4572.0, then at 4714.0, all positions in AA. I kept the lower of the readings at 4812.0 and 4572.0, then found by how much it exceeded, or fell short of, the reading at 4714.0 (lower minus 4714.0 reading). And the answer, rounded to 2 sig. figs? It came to -0.46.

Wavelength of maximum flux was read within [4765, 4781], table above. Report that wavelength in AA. 4778.0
